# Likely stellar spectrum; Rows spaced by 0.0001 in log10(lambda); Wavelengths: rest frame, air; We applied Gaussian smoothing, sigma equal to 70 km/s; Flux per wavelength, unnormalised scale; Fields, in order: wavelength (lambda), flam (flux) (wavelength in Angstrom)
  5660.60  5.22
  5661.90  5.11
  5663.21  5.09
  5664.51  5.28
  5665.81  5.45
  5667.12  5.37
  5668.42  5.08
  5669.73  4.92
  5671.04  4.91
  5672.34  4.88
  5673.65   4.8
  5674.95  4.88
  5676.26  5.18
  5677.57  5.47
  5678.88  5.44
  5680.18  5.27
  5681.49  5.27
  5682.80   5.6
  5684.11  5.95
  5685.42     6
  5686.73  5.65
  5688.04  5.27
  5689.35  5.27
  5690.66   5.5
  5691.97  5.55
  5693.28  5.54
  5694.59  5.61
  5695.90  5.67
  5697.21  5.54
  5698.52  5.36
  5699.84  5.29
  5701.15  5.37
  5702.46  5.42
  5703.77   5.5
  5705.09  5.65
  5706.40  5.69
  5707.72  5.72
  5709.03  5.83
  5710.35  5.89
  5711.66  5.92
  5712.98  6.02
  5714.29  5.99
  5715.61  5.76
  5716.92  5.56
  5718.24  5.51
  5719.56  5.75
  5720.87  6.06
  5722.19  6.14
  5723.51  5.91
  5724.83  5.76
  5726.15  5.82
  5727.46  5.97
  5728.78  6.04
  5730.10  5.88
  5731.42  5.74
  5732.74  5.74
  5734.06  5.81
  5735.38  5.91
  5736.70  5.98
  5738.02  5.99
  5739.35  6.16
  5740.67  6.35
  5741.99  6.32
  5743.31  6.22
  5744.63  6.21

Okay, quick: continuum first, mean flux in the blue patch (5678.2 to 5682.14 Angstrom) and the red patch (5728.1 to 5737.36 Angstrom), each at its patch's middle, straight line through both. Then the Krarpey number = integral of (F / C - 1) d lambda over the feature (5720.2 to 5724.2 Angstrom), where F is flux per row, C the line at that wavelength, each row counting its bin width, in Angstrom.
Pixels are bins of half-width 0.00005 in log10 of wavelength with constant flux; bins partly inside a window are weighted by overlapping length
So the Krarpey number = 0.19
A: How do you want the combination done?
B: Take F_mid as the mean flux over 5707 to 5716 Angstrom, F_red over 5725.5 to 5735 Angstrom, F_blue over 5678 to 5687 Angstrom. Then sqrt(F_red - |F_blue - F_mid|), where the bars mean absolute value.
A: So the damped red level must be 2.362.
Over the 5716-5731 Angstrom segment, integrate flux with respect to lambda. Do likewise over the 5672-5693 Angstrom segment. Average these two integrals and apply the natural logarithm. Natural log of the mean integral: 4.6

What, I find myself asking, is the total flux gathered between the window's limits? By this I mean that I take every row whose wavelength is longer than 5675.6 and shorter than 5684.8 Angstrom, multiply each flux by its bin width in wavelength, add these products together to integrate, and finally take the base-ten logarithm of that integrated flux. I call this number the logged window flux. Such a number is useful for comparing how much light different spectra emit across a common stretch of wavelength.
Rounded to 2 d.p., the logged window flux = 1.70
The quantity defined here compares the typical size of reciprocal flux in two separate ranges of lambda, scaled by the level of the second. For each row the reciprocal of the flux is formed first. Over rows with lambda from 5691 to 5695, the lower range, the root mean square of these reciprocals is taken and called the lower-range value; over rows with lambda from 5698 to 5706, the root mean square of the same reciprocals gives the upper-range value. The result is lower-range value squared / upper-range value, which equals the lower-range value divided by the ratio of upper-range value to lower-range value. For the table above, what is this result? 0.175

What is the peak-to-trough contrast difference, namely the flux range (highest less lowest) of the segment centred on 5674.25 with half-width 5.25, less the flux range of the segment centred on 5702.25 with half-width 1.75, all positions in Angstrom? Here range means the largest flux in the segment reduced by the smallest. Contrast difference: 0.54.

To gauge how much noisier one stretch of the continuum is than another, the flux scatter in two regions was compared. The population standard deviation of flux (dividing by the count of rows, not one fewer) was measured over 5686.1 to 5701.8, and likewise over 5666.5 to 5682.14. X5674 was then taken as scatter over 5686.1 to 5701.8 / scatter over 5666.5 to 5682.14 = 0.62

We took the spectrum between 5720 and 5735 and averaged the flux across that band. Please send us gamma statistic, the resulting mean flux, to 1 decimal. 5.9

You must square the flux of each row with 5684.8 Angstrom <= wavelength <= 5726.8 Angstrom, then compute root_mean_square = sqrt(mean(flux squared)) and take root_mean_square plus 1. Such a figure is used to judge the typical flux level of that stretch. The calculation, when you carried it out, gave 6.7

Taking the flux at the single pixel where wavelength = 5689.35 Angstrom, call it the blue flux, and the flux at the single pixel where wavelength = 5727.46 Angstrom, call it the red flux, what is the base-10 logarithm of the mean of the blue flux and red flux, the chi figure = 0.750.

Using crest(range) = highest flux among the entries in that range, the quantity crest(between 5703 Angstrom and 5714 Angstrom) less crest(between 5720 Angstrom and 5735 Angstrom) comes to -0.12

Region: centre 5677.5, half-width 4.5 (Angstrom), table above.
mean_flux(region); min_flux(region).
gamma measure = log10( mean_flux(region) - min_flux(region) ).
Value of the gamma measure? -0.41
